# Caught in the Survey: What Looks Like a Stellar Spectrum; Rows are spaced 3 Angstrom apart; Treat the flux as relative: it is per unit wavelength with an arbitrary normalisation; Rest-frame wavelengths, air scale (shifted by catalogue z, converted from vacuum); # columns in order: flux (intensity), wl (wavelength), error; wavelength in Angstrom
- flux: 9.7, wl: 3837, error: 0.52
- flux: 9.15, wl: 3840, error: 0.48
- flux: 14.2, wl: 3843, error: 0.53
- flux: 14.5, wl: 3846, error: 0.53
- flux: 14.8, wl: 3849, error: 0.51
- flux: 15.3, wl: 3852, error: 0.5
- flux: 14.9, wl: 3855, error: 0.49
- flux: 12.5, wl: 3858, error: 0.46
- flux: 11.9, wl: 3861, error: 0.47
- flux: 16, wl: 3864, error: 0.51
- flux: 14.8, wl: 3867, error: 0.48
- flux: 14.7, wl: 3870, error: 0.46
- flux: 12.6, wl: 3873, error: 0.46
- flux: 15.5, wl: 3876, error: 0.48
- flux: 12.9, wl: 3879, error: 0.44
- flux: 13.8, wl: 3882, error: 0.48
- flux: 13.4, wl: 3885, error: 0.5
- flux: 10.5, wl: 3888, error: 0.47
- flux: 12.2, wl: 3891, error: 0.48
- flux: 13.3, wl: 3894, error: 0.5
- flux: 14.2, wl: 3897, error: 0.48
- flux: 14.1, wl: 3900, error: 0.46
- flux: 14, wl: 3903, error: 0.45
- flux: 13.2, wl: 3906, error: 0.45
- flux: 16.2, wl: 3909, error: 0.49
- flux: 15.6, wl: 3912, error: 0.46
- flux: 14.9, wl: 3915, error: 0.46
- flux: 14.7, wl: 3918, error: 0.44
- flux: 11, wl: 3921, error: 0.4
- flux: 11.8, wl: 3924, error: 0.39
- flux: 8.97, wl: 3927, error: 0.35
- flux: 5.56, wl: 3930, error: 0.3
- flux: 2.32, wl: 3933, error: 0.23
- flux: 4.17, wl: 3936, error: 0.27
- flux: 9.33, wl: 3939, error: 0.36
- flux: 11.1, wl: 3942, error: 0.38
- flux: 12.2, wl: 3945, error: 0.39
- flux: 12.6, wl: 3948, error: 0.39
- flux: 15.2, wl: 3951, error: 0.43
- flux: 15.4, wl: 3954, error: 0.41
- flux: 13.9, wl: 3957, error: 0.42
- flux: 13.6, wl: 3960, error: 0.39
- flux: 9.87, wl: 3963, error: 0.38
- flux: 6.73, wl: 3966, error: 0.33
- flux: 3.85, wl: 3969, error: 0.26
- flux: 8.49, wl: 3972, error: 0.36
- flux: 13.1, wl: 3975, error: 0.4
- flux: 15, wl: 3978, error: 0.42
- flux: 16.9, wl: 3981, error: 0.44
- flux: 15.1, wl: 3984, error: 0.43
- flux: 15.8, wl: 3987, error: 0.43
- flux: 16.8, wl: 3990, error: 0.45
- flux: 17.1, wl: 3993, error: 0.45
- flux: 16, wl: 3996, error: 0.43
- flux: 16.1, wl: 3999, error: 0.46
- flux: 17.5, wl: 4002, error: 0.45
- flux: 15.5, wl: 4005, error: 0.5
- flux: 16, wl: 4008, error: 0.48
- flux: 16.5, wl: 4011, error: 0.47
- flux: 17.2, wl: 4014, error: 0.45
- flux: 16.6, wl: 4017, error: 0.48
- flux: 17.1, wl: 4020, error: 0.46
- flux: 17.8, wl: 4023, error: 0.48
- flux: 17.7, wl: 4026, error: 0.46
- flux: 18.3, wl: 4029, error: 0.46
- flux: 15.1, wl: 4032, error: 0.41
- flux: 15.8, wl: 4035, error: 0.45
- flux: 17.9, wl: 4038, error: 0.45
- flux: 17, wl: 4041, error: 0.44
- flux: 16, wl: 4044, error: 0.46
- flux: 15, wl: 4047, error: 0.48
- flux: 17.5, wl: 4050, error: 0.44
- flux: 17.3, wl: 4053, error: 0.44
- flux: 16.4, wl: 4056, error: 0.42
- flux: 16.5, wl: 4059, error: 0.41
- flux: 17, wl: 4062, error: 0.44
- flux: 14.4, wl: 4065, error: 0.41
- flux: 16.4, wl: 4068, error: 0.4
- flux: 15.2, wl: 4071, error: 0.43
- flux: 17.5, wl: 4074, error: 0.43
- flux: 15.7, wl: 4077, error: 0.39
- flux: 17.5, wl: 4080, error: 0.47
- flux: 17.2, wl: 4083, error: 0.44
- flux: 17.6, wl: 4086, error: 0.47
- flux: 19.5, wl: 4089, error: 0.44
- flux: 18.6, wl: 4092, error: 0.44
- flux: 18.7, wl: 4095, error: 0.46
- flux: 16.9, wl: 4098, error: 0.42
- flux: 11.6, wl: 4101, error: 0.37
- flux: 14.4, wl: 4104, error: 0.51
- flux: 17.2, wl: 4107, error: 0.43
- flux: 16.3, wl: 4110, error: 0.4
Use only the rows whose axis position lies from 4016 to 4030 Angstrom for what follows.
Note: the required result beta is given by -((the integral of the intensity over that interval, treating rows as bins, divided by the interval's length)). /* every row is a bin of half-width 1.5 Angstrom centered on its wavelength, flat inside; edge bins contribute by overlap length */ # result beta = -17.5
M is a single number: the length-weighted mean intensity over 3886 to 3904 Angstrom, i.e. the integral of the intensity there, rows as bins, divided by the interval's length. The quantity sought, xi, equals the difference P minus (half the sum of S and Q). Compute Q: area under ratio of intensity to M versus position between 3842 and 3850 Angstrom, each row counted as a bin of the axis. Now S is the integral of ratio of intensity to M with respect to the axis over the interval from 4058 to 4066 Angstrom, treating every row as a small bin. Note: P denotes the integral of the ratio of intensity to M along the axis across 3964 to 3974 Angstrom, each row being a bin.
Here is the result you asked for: -4.1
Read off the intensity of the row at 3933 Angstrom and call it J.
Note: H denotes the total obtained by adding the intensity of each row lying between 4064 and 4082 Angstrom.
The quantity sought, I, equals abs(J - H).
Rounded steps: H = 97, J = 2.32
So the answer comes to 94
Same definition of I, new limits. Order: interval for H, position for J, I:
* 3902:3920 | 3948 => 76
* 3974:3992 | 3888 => 82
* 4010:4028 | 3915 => 88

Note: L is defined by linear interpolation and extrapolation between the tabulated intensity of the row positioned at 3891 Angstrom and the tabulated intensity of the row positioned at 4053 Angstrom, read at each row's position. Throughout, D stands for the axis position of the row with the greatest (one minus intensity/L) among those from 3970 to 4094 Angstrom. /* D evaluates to 3972 Angstrom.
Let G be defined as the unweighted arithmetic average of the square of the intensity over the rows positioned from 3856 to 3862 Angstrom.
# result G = 149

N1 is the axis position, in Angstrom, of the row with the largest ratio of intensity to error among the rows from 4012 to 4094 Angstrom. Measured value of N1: 4089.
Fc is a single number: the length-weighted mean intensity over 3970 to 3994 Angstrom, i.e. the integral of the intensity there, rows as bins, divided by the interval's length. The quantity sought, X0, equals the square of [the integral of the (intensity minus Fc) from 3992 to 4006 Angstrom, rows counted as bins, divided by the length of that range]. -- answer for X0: 4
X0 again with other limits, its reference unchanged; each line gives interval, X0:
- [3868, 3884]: 0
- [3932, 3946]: 44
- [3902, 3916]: 0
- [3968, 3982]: 9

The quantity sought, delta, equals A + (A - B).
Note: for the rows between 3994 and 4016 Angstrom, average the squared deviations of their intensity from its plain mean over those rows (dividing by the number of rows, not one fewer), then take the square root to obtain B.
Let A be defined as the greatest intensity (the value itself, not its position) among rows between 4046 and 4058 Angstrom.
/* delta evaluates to 34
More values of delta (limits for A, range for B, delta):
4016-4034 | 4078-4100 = 36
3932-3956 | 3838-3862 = 29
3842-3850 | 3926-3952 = 26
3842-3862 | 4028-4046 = 29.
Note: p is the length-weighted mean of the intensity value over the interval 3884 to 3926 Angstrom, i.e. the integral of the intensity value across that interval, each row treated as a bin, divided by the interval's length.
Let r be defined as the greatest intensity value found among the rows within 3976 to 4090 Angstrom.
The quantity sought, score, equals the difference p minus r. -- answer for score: -6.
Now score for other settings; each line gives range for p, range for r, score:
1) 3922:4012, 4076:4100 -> -7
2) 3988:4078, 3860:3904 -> 1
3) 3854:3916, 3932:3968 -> -2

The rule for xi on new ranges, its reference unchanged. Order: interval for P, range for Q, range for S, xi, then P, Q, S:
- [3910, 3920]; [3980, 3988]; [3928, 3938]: 4.8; 11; 9.7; 3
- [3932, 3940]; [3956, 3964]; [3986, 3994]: -5.7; 3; 7.7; 10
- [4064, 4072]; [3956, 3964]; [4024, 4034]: -0.9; 9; 7.7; 13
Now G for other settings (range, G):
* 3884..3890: 145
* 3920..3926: 130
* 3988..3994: 287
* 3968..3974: 43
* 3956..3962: 189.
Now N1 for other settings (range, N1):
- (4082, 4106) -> 4089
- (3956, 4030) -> 4029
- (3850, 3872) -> 3870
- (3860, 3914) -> 3912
